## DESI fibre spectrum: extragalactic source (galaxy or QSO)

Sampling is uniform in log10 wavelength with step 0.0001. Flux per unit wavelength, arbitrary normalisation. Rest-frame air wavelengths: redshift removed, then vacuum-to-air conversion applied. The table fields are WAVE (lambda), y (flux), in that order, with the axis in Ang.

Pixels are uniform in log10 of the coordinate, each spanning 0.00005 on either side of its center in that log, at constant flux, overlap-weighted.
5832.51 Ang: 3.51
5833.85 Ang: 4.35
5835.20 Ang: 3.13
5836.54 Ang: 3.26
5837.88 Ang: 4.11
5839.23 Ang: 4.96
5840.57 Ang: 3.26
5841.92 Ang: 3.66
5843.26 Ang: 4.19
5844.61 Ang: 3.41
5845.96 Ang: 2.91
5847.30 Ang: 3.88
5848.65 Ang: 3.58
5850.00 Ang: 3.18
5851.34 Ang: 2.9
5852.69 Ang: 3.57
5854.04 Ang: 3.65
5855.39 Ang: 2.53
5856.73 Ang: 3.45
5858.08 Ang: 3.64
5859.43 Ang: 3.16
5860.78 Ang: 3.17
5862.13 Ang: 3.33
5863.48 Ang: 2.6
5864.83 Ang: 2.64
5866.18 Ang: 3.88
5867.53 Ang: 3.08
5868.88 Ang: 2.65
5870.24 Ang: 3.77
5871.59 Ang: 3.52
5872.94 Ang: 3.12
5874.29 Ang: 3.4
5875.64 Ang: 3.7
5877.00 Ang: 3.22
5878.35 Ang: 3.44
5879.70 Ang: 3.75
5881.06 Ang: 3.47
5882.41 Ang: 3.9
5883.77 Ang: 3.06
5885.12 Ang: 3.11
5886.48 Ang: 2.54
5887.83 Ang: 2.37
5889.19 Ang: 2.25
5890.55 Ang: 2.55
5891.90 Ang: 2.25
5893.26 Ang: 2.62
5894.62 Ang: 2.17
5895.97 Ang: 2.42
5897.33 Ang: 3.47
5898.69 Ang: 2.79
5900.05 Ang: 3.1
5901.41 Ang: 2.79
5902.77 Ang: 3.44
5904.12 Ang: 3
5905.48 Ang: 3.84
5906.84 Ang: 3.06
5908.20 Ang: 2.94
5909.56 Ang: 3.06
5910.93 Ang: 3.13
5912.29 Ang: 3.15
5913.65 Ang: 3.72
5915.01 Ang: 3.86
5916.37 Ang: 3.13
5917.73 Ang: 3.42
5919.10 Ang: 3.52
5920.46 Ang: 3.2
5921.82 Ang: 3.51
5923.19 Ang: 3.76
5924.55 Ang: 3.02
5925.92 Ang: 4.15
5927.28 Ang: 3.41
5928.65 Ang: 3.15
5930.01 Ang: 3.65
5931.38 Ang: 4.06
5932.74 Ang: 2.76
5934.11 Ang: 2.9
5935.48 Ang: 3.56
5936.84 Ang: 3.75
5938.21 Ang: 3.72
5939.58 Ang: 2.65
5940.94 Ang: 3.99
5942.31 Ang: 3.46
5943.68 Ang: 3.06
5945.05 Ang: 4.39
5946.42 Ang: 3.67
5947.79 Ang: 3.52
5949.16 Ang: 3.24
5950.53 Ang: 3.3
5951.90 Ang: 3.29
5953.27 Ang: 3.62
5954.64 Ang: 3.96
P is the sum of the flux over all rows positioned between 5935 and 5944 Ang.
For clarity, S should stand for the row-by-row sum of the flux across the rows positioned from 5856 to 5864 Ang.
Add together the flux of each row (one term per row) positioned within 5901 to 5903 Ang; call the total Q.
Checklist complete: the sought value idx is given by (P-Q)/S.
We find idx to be 0.9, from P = 24.2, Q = 6.2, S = 19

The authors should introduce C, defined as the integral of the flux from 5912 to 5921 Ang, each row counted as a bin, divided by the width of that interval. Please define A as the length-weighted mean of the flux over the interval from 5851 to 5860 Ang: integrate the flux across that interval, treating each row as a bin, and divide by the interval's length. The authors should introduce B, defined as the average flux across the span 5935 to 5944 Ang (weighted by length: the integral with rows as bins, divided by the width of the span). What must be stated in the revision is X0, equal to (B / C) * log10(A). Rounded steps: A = 3.29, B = 3.47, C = 3.45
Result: 0.521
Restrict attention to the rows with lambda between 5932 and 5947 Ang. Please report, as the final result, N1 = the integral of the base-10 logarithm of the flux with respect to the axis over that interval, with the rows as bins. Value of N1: 8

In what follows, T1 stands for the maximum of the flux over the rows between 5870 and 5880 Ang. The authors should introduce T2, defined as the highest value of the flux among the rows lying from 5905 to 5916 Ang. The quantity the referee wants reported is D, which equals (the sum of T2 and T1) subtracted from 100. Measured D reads 92.4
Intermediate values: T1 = 3.77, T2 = 3.86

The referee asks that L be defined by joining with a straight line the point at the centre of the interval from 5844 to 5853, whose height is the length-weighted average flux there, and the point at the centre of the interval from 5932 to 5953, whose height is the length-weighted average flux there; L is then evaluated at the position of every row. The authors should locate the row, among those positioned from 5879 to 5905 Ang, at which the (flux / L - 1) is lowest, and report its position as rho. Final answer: 5894.62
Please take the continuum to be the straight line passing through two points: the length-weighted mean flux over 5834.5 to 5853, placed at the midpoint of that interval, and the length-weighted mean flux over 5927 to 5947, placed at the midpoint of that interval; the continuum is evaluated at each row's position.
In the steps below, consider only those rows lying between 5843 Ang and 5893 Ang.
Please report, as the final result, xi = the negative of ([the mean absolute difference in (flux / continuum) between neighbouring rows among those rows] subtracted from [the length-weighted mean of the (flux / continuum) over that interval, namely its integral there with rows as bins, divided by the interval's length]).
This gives -0.772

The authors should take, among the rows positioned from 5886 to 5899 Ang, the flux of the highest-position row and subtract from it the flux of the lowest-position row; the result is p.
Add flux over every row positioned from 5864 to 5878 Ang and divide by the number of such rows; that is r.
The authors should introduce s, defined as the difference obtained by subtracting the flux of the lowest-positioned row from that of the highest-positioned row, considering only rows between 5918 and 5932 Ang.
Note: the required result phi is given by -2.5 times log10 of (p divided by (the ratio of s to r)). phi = -0.5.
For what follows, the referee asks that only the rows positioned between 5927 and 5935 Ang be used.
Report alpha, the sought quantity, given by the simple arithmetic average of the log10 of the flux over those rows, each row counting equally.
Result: 0.52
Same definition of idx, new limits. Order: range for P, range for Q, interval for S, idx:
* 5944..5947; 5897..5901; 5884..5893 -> -0.1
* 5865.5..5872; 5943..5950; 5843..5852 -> 0.0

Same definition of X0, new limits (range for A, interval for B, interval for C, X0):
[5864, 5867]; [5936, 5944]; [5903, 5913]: 0.552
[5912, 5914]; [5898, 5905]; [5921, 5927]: 0.457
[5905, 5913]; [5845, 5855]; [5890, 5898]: 0.653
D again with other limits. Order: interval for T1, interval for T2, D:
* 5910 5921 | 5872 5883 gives 92.2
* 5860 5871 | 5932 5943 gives 92.1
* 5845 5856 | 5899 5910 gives 92.3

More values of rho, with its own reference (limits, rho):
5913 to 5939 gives 5932.74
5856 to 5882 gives 5863.48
